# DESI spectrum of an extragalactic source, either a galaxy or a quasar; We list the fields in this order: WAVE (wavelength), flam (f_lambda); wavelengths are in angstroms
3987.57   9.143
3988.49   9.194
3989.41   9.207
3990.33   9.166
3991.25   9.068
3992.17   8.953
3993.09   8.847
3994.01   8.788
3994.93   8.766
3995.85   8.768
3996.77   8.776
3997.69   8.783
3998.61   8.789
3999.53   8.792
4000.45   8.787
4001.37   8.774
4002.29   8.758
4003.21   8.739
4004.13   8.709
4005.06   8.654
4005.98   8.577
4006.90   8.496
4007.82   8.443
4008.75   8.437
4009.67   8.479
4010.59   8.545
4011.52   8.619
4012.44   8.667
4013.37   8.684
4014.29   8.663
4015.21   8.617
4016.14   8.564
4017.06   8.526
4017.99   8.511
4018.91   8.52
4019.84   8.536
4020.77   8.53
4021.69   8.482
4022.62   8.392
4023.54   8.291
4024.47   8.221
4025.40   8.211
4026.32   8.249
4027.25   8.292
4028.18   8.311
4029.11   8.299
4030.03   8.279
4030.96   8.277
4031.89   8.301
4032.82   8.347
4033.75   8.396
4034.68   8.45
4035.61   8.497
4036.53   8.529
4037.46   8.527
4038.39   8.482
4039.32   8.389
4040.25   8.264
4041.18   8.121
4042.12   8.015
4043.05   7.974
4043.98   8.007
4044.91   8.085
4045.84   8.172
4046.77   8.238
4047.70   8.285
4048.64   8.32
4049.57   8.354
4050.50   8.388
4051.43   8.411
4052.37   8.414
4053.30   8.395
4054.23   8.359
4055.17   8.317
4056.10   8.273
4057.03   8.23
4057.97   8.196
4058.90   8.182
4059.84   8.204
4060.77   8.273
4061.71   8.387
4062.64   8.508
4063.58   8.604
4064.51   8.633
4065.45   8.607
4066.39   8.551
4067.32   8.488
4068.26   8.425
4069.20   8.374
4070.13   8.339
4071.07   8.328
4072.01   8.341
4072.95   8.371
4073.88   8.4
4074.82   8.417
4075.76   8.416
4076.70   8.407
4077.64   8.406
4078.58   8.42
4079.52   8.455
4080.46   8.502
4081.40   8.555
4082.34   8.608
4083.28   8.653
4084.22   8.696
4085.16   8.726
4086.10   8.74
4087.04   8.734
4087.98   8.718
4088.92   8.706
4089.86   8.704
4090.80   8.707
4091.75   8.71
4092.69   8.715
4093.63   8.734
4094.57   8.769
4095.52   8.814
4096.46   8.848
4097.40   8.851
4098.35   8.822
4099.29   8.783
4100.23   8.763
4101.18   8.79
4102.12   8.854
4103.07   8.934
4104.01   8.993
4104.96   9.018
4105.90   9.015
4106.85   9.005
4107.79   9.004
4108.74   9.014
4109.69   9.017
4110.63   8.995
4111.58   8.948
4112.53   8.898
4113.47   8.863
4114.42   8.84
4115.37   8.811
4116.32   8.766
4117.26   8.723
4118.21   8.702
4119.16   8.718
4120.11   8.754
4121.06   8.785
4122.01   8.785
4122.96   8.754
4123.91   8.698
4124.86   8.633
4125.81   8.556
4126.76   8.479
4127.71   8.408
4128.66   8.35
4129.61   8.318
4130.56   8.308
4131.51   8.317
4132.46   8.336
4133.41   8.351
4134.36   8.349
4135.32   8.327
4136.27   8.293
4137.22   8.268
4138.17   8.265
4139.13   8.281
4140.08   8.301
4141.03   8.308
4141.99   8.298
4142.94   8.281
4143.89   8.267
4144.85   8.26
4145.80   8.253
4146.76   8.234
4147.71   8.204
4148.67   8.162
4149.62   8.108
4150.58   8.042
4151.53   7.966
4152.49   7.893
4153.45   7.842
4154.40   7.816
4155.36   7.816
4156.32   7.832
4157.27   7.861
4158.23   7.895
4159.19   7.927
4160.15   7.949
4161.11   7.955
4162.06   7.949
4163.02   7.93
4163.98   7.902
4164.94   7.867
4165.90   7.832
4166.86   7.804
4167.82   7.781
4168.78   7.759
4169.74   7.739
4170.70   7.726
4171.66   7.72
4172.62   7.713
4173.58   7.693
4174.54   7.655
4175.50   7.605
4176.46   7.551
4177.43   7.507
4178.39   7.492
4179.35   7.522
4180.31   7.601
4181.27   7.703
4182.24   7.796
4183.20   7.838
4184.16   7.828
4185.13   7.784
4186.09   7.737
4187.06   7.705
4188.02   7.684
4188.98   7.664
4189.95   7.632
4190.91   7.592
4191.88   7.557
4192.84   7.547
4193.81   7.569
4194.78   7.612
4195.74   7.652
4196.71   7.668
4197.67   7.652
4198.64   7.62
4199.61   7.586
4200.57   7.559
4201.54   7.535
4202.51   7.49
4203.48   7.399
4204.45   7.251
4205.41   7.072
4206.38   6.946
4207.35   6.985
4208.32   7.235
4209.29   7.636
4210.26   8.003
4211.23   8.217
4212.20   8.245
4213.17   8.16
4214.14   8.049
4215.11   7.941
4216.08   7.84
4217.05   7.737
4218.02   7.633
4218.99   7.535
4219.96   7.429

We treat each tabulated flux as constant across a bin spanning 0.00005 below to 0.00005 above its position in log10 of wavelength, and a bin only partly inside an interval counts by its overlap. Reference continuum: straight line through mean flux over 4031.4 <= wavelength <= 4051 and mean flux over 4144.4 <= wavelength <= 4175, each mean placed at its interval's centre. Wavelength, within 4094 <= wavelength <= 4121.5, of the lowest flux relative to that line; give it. 4094.57 angstroms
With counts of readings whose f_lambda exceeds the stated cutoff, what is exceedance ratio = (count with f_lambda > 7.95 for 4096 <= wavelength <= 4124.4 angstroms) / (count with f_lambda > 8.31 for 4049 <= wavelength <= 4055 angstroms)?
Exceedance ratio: 5.00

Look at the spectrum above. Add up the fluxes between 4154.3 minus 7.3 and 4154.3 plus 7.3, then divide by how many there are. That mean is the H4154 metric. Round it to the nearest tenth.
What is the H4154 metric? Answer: 8.0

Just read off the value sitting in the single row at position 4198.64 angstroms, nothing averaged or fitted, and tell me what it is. 7.62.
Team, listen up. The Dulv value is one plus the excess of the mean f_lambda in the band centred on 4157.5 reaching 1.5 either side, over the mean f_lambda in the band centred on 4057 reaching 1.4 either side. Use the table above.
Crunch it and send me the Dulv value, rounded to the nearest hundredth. 0.63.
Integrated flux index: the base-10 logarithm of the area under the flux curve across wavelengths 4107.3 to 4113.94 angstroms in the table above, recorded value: 1.77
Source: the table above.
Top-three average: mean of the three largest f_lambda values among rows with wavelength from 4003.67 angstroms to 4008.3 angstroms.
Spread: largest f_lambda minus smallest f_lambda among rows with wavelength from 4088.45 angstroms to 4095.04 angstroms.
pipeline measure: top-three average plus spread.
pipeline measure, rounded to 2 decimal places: 8.71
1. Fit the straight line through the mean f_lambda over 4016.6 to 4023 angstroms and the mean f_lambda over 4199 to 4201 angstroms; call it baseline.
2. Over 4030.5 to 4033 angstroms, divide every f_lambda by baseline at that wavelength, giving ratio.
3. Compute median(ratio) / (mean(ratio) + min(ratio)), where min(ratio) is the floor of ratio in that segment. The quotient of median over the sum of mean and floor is 0.501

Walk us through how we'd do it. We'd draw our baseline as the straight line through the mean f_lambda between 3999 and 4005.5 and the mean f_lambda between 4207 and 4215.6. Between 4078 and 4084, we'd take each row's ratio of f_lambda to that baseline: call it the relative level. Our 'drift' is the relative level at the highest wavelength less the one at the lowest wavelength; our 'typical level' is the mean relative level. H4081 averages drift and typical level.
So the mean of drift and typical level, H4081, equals 0.523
